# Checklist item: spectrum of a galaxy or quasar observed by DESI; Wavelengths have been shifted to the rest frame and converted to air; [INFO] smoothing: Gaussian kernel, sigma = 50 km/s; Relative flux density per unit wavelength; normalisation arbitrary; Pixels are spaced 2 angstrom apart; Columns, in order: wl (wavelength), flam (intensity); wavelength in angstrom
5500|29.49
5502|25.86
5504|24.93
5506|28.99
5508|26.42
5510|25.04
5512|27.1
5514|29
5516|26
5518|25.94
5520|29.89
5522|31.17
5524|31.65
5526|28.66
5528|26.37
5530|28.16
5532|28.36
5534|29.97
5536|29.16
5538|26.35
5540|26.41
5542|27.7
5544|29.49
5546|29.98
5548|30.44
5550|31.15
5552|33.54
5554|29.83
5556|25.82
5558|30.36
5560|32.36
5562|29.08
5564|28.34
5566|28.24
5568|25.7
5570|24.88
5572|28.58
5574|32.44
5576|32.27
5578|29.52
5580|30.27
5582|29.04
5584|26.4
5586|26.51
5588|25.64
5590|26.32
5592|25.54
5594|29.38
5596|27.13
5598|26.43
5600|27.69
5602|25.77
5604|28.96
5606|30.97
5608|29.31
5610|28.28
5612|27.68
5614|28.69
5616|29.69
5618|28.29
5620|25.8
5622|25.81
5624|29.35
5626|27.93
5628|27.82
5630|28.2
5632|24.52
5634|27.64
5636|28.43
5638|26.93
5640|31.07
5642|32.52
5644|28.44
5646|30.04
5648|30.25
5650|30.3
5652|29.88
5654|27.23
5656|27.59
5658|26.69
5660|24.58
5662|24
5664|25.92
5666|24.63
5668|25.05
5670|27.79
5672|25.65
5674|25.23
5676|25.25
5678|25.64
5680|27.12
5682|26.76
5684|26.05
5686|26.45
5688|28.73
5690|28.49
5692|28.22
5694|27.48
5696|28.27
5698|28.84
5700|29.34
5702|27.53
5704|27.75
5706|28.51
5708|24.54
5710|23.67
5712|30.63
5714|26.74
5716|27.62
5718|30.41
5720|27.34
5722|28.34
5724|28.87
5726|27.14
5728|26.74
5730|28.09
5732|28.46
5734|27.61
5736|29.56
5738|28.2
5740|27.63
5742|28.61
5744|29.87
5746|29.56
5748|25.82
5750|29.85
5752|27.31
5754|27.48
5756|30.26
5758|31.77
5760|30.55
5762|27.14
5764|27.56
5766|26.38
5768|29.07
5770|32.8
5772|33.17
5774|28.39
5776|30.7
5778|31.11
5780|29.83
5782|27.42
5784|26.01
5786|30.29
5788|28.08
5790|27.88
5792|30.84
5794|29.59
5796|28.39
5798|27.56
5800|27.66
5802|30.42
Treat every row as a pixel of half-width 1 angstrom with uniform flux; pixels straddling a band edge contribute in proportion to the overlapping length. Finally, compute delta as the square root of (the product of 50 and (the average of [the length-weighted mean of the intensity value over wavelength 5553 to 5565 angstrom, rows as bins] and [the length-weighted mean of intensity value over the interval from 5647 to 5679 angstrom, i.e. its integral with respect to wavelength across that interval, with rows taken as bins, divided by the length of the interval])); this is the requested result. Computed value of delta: 37.38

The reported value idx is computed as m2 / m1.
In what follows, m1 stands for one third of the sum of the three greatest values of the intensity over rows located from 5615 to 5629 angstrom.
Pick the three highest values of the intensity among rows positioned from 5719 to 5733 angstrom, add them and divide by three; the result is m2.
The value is 0.981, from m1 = 29.1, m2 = 28.6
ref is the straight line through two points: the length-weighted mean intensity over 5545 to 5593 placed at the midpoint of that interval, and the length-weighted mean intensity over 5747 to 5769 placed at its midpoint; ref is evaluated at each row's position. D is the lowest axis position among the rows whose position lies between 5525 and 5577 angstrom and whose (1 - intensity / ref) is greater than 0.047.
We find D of 5528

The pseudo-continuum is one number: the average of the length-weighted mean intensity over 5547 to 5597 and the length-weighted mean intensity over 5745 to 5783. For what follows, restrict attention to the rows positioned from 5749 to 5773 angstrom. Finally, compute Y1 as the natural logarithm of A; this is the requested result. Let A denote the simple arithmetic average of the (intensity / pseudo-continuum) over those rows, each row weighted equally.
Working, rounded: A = 1.01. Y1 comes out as 0.015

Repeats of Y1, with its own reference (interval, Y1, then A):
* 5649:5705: -0.071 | 0.93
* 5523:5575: -0.002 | 1.00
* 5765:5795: 0.015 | 1.01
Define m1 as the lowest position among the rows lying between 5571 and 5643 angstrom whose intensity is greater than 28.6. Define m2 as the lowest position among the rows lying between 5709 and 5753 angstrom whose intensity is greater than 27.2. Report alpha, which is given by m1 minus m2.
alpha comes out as -138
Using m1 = 5574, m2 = 5712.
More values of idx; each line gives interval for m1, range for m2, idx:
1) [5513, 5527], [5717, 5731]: 0.945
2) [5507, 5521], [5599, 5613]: 1.038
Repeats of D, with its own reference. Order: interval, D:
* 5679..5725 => 5680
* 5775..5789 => 5784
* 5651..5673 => 5654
